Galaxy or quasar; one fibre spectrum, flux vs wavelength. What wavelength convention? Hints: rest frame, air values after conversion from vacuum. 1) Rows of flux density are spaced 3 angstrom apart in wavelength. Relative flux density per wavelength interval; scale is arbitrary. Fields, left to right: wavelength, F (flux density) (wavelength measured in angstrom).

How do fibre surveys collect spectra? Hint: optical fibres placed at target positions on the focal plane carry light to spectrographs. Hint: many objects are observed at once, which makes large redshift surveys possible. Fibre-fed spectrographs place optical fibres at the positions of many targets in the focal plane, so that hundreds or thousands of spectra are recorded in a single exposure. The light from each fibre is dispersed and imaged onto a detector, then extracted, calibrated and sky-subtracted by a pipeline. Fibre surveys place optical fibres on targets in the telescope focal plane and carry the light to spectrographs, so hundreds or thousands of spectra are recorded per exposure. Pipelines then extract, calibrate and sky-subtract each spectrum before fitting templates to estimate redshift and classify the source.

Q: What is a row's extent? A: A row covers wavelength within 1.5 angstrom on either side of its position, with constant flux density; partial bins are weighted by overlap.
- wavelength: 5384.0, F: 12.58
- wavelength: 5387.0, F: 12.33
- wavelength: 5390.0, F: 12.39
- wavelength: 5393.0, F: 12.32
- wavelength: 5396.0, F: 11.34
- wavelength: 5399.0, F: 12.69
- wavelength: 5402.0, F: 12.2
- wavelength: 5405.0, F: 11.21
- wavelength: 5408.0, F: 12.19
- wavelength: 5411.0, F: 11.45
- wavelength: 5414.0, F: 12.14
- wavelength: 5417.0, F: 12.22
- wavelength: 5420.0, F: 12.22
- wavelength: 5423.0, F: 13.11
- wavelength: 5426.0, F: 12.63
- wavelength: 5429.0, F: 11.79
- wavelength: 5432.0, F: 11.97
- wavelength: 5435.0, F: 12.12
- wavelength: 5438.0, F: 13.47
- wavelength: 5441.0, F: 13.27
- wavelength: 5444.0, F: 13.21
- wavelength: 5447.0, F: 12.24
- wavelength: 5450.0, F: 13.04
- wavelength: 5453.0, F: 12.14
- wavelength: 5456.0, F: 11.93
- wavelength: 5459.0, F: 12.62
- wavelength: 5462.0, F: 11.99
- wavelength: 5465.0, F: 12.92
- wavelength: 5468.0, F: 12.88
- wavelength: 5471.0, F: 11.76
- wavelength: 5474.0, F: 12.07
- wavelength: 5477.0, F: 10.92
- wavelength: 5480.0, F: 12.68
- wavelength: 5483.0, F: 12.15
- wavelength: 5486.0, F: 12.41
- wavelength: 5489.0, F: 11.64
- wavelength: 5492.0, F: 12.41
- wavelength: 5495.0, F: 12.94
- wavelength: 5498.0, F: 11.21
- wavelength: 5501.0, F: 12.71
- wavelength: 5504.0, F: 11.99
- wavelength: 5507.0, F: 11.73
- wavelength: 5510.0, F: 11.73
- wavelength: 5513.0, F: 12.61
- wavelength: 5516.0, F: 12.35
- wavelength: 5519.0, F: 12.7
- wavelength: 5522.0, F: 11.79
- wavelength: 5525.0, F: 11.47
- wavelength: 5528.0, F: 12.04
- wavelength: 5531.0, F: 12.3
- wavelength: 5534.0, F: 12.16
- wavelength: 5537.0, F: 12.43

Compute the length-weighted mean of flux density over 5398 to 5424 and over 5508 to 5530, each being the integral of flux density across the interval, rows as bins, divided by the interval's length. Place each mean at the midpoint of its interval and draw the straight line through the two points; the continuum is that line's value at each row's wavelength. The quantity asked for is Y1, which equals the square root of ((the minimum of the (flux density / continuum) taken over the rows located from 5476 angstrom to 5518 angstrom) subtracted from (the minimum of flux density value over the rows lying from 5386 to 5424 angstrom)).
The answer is 3.21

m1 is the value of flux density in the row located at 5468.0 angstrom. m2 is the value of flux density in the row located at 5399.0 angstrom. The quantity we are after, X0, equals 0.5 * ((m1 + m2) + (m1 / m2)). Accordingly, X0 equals 13.3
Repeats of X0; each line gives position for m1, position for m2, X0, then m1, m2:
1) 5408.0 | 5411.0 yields 12.4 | 12.19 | 11.45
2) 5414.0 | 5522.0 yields 12.5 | 12.14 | 11.79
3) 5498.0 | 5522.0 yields 12.0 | 11.21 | 11.79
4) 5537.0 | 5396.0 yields 12.4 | 12.43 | 11.34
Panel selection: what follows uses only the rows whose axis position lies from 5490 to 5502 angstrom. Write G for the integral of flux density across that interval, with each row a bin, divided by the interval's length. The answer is 12.3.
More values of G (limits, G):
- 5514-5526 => 12.1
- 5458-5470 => 12.6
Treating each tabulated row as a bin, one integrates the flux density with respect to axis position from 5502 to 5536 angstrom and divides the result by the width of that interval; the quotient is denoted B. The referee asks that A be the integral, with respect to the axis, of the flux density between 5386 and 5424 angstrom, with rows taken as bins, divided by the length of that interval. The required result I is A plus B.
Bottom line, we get 24.2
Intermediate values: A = 12.12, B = 12.1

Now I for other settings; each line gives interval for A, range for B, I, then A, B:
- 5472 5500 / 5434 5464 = 24.7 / 12.05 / 12.6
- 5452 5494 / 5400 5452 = 24.6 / 12.19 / 12.4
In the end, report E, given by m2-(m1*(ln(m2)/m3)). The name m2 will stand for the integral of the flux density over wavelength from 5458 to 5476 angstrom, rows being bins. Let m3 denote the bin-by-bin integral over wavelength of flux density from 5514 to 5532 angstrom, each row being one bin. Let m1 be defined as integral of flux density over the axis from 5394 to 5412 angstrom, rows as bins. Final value 217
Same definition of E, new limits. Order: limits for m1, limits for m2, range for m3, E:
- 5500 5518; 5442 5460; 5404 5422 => 220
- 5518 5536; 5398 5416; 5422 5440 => 210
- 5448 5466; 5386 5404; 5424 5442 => 214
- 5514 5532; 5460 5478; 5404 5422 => 213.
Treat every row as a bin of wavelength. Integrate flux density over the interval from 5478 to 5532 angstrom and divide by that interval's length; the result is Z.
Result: 12.15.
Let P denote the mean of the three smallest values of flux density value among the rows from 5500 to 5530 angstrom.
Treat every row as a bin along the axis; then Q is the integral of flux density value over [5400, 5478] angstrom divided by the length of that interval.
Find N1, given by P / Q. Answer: 0.946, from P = 11.6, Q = 12.31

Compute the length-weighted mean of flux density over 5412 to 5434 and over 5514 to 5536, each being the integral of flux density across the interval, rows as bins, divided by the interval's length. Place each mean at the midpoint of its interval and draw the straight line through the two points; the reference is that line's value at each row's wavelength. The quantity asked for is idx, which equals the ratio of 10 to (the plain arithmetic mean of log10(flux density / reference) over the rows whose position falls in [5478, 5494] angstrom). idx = 4305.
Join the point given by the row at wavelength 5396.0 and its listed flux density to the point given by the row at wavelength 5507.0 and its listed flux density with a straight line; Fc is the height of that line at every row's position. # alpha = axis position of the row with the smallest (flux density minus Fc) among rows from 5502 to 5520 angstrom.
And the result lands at 5510.0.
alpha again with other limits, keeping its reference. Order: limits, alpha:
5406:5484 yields 5477.0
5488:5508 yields 5498.0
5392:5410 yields 5405.0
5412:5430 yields 5429.0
